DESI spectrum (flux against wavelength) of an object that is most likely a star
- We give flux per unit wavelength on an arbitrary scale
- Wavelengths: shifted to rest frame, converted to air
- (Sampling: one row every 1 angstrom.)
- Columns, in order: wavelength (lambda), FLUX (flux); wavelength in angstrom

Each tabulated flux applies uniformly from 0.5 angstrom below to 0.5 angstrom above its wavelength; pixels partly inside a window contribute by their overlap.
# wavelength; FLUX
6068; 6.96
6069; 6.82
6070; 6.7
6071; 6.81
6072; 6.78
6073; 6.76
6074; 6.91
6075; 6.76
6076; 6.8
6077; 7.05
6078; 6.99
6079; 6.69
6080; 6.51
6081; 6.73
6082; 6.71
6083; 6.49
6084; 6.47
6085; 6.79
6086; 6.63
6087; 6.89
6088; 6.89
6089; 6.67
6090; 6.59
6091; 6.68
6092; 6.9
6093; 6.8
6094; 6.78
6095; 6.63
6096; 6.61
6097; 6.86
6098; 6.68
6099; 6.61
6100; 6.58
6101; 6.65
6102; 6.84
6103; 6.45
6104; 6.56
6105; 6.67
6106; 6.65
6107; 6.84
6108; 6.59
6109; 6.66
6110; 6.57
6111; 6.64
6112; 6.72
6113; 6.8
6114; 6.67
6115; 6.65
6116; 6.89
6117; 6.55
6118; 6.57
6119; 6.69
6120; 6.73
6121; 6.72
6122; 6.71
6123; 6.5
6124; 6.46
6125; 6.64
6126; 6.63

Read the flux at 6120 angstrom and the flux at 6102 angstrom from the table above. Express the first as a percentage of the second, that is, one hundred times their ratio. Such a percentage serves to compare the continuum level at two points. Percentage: 98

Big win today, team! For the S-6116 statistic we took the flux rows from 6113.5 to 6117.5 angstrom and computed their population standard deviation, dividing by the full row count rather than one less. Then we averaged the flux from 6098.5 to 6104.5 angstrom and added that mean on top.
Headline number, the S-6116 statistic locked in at 6.74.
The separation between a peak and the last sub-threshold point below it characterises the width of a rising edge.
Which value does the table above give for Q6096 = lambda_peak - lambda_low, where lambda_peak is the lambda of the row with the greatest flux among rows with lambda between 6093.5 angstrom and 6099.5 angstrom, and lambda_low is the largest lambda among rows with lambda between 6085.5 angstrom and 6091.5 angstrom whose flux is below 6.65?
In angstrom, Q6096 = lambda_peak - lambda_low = 7 angstrom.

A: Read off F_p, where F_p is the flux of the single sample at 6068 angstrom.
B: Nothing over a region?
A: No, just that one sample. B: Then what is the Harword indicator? 6.96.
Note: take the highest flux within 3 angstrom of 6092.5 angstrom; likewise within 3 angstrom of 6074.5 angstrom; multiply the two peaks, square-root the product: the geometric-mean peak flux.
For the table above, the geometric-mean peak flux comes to 6.97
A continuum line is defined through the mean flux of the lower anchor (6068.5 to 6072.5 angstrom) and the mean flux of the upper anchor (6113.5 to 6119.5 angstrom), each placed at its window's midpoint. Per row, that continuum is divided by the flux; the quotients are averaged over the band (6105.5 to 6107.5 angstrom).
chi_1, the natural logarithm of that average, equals -0.007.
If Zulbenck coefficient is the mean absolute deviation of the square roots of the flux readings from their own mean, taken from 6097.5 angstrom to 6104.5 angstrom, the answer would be 0.016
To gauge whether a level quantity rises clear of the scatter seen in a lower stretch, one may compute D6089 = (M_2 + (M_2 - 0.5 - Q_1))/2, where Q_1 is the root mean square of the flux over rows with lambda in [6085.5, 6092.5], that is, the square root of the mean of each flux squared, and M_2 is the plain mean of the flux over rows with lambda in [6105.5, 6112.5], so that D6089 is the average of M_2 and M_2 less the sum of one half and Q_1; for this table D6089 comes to 3.04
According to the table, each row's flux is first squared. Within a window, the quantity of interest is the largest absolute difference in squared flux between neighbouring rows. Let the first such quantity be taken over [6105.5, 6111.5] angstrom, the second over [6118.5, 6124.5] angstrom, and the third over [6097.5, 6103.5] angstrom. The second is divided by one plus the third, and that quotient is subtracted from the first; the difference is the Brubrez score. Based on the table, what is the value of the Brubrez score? 2.9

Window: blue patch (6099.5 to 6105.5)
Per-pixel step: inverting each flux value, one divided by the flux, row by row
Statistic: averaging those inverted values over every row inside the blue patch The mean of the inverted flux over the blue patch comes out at 0.151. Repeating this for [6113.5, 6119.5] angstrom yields 0.150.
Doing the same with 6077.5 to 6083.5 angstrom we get 0.150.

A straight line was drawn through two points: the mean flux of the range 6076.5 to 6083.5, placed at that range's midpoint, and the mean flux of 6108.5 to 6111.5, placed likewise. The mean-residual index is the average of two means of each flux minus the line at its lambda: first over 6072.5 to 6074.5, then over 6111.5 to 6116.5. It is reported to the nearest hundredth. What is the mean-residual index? 0.10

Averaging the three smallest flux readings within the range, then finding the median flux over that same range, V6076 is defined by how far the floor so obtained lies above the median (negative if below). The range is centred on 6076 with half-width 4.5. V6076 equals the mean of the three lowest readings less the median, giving -0.13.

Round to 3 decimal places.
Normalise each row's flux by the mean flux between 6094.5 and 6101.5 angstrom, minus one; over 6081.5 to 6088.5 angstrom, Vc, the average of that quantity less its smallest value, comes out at 0.034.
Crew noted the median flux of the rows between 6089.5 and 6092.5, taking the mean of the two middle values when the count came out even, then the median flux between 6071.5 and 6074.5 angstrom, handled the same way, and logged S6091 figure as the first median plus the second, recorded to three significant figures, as 13.5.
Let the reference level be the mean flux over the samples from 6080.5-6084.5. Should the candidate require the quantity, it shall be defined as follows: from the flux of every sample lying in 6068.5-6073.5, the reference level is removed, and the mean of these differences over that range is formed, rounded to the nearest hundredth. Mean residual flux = 0.17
